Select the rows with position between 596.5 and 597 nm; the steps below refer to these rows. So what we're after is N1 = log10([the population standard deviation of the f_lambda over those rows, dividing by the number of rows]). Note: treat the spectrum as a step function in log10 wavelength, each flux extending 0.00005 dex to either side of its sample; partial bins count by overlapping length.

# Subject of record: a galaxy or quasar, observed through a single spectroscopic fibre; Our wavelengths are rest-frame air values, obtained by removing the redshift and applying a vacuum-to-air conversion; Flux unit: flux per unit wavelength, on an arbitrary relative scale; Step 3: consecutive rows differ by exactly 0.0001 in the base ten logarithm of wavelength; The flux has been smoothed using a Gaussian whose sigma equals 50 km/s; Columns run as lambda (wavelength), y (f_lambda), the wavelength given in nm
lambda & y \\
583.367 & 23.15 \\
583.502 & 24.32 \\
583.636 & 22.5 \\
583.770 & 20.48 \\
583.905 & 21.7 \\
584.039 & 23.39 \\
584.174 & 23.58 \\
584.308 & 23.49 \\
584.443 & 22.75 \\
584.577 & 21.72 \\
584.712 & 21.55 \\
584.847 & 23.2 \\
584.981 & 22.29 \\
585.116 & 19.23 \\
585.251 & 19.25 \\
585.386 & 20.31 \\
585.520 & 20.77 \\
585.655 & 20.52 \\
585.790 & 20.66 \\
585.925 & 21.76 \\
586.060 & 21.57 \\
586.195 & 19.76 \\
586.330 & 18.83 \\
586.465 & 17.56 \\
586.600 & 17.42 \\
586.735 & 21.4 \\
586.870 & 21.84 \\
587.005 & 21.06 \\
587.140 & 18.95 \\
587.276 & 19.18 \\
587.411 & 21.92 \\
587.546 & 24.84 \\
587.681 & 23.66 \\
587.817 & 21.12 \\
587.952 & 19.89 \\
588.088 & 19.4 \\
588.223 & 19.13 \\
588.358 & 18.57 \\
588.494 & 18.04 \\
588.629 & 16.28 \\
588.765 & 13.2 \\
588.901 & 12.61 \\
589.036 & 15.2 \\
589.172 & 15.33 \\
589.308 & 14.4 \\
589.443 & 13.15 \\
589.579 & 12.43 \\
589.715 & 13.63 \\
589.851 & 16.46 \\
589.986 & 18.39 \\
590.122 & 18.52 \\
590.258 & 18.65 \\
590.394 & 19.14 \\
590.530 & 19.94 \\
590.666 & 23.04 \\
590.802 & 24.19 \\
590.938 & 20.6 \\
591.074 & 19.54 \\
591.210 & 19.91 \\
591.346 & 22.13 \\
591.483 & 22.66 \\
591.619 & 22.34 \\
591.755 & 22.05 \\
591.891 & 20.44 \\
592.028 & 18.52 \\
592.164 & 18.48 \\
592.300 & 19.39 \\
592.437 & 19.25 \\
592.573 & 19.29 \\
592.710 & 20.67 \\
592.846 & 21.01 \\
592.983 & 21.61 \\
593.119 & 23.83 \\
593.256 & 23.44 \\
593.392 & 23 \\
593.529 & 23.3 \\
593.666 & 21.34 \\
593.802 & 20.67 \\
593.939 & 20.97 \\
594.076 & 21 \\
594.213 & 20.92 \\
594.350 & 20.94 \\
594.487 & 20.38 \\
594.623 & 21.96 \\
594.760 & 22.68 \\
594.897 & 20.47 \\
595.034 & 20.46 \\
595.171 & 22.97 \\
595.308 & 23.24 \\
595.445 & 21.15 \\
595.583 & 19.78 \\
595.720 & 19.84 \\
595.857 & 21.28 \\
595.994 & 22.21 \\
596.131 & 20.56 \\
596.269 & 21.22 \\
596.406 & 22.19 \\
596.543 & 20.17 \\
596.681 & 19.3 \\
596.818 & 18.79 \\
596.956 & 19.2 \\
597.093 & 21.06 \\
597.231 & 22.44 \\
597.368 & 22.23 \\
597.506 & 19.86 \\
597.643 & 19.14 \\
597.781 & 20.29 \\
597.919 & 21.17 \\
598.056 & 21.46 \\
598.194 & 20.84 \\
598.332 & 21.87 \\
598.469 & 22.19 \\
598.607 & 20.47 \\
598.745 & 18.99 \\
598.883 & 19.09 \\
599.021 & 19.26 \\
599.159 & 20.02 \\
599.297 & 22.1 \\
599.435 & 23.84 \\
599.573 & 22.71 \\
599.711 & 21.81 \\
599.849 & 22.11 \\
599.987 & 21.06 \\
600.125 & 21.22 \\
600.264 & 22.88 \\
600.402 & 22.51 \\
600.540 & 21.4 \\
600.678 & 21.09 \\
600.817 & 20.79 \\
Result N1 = -0.30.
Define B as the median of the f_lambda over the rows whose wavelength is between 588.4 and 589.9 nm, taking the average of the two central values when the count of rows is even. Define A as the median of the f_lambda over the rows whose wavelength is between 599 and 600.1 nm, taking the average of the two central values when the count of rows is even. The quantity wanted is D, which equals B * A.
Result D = 316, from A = 22.0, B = 14.4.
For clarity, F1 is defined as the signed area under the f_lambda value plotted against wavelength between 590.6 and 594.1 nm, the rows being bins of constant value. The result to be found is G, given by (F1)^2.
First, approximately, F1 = 74.4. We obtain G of 5536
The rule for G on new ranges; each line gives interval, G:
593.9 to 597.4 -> 5424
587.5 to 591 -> 3979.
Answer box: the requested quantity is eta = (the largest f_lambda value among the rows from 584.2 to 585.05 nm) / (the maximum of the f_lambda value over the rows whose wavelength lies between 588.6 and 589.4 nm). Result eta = 1.44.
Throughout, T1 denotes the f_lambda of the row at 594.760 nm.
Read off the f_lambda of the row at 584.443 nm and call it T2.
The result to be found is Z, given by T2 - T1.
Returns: 0.1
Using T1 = 22.68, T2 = 22.75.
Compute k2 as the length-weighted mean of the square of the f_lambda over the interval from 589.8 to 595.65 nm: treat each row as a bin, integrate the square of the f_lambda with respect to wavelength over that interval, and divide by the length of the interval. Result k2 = 440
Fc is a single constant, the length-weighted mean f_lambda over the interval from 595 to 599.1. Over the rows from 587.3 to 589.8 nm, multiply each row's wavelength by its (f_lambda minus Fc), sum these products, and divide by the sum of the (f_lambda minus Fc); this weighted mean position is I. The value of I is 589.30 nm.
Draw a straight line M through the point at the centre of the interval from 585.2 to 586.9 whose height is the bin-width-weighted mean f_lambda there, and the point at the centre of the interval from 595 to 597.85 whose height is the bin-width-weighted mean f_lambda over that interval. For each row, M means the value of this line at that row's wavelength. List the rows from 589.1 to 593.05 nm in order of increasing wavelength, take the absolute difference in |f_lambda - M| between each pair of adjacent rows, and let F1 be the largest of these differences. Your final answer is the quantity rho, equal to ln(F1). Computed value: 1.3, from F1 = 3.6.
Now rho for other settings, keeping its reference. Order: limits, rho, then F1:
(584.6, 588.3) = 1.1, 2.9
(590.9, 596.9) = 0.8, 2.2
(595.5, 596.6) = 0.2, 1.2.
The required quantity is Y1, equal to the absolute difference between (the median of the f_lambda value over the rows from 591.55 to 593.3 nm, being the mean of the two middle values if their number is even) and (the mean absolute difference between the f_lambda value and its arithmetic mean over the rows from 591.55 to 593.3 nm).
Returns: 19.2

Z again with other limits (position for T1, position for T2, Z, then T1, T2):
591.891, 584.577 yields 1.3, 20.44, 21.72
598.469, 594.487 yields -1.8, 22.19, 20.38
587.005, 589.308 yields -6.7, 21.06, 14.4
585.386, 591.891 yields 0.1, 20.31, 20.44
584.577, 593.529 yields 1.6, 21.72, 23.3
